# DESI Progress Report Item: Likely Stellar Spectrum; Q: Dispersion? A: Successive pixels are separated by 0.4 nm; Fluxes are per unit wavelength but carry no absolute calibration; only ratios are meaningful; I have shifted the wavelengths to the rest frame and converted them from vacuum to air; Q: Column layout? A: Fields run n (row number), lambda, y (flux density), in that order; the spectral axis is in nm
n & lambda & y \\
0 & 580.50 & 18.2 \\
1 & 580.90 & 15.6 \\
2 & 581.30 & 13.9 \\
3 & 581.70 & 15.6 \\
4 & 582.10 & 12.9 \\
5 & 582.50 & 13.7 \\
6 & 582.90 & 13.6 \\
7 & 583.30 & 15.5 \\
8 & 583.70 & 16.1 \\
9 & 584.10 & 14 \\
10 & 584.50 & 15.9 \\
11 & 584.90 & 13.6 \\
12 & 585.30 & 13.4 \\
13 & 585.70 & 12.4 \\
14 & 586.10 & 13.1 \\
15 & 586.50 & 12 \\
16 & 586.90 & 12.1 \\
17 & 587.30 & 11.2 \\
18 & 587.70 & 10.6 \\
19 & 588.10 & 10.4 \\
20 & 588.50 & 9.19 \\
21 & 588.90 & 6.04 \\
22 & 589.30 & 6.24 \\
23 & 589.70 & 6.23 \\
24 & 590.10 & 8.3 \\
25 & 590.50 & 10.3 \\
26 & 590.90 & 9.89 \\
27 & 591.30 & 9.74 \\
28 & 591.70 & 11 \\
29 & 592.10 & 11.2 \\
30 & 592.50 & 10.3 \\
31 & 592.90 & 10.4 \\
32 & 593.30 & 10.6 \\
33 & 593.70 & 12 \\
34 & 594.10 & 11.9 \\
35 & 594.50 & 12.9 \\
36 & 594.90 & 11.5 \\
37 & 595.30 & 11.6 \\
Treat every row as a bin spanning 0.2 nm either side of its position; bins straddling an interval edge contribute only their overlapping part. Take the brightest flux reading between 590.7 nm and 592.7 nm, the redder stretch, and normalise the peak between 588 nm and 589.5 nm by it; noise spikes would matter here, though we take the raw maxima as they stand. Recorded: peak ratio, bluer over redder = 0.93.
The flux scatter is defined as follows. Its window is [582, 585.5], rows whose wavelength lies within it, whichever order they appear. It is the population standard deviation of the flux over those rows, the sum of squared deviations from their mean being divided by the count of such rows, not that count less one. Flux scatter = 1.1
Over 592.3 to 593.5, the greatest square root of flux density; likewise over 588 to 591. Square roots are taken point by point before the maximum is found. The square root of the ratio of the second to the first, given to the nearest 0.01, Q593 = 1.00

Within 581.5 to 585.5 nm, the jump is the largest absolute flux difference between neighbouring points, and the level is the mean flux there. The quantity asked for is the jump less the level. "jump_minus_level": -11.7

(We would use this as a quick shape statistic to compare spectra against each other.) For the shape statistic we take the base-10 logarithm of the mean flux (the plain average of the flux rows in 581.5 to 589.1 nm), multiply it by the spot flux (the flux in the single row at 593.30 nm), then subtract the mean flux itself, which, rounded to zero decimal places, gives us -1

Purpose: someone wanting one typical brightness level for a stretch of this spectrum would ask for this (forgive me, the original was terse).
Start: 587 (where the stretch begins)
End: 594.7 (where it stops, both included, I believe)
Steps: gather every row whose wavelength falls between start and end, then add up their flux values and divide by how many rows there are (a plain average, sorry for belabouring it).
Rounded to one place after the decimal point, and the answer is 9.9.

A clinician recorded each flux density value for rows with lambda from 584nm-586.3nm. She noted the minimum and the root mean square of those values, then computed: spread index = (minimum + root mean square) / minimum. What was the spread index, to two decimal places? 2.11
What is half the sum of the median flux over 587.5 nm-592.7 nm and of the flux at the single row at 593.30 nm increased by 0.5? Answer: 10.5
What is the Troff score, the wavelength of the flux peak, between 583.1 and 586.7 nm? 583.70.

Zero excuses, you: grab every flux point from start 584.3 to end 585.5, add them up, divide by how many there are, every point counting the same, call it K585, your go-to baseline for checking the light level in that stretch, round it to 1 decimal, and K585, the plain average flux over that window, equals 14.3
